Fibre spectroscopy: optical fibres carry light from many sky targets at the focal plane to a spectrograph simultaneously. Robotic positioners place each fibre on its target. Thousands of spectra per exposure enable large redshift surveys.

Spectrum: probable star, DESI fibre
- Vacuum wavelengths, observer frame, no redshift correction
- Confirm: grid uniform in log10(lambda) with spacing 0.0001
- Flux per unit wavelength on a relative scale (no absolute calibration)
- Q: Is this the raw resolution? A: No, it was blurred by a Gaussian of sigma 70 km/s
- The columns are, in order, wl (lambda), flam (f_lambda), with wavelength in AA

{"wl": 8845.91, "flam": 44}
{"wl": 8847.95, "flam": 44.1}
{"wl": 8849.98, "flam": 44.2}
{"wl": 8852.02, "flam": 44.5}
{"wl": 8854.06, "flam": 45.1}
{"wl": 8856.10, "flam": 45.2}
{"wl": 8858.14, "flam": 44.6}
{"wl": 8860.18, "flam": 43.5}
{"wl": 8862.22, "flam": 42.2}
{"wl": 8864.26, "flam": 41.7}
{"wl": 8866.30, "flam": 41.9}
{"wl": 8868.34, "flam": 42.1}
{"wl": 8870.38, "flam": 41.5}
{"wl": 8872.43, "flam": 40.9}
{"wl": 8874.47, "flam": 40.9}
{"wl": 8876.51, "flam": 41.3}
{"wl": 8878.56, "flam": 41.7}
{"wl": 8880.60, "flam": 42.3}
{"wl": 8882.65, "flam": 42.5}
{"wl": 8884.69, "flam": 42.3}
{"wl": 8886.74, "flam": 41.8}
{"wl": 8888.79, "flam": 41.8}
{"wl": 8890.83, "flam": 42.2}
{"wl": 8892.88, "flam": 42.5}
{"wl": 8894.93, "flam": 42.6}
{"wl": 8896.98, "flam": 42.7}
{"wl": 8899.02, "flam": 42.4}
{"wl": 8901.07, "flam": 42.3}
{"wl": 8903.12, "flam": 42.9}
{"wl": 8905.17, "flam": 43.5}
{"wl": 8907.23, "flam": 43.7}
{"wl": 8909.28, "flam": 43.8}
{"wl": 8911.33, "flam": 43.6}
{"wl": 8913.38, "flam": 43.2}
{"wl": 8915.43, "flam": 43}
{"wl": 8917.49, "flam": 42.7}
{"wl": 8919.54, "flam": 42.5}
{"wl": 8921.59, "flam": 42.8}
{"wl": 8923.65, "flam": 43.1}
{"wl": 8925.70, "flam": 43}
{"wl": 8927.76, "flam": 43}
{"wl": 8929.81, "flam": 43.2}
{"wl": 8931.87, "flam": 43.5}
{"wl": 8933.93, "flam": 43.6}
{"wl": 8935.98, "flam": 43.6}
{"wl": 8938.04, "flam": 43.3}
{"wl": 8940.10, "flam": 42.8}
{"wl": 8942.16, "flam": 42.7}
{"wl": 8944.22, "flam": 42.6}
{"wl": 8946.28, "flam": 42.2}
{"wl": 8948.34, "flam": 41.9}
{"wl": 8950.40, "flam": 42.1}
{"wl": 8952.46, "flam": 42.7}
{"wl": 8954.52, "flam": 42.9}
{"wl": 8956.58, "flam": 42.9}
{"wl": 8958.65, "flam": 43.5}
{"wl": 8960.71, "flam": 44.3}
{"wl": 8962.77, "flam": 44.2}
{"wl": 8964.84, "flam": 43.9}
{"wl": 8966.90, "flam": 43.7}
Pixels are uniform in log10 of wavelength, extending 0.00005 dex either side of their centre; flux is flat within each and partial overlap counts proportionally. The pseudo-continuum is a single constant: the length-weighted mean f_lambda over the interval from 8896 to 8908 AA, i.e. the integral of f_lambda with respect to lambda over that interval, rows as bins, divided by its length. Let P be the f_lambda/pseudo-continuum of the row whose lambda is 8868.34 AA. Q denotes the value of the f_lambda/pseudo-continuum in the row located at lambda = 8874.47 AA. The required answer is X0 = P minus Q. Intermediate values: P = 0.98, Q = 0.95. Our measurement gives 0.028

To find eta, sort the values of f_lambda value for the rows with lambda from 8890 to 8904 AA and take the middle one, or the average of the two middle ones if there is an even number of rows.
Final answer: 42.5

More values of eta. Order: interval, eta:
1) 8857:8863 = 43.5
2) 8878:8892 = 42.2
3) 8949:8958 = 42.8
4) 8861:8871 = 41.9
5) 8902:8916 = 43.5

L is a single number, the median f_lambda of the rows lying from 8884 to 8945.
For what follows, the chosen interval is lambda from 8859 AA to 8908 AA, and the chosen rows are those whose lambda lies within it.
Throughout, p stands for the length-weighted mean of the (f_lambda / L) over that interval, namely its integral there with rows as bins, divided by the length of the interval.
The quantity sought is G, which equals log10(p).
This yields -0.006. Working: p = 0.985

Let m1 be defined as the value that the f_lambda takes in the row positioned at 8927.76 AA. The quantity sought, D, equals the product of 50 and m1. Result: 2150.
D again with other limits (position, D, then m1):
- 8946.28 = 2110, 42.2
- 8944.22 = 2130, 42.6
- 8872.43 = 2045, 40.9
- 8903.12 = 2145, 42.9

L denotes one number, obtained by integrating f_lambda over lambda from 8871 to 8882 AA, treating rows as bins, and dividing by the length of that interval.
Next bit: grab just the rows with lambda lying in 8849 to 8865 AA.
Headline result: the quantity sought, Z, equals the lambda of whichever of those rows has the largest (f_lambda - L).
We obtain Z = 8856.10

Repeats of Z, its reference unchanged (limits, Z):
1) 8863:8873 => 8868.34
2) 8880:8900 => 8896.98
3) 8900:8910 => 8909.28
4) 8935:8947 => 8935.98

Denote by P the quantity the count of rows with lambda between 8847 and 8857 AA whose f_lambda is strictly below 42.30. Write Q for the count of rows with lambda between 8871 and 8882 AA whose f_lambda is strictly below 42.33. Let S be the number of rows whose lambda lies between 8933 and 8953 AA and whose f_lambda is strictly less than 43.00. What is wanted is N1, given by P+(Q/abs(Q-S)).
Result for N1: 2.5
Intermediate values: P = 0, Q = 5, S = 7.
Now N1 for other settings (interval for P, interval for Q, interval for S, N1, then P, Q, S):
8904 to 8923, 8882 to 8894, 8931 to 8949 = 4.0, 0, 4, 5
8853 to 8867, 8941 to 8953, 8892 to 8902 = 4.5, 3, 3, 5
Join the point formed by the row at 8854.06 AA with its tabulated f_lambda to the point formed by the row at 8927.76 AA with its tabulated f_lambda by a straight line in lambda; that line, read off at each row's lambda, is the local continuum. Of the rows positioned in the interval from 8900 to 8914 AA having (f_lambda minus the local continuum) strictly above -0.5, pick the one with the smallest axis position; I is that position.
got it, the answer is 8905.17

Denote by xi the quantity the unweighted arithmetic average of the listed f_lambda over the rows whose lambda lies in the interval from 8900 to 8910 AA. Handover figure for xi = 43.2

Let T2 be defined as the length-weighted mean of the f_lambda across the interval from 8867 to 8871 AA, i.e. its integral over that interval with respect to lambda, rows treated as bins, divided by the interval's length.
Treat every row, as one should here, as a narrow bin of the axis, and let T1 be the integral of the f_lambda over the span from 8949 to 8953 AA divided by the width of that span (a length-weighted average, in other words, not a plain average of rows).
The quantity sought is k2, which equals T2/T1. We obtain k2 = 0.989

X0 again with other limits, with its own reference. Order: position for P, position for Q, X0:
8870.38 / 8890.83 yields -0.016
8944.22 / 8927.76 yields -0.009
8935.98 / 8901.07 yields 0.030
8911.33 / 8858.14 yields -0.023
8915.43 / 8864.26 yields 0.030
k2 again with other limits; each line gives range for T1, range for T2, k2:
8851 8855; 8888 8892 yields 0.940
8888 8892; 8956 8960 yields 1.029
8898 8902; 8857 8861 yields 1.040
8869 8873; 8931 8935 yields 1.057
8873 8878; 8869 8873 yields 1.003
